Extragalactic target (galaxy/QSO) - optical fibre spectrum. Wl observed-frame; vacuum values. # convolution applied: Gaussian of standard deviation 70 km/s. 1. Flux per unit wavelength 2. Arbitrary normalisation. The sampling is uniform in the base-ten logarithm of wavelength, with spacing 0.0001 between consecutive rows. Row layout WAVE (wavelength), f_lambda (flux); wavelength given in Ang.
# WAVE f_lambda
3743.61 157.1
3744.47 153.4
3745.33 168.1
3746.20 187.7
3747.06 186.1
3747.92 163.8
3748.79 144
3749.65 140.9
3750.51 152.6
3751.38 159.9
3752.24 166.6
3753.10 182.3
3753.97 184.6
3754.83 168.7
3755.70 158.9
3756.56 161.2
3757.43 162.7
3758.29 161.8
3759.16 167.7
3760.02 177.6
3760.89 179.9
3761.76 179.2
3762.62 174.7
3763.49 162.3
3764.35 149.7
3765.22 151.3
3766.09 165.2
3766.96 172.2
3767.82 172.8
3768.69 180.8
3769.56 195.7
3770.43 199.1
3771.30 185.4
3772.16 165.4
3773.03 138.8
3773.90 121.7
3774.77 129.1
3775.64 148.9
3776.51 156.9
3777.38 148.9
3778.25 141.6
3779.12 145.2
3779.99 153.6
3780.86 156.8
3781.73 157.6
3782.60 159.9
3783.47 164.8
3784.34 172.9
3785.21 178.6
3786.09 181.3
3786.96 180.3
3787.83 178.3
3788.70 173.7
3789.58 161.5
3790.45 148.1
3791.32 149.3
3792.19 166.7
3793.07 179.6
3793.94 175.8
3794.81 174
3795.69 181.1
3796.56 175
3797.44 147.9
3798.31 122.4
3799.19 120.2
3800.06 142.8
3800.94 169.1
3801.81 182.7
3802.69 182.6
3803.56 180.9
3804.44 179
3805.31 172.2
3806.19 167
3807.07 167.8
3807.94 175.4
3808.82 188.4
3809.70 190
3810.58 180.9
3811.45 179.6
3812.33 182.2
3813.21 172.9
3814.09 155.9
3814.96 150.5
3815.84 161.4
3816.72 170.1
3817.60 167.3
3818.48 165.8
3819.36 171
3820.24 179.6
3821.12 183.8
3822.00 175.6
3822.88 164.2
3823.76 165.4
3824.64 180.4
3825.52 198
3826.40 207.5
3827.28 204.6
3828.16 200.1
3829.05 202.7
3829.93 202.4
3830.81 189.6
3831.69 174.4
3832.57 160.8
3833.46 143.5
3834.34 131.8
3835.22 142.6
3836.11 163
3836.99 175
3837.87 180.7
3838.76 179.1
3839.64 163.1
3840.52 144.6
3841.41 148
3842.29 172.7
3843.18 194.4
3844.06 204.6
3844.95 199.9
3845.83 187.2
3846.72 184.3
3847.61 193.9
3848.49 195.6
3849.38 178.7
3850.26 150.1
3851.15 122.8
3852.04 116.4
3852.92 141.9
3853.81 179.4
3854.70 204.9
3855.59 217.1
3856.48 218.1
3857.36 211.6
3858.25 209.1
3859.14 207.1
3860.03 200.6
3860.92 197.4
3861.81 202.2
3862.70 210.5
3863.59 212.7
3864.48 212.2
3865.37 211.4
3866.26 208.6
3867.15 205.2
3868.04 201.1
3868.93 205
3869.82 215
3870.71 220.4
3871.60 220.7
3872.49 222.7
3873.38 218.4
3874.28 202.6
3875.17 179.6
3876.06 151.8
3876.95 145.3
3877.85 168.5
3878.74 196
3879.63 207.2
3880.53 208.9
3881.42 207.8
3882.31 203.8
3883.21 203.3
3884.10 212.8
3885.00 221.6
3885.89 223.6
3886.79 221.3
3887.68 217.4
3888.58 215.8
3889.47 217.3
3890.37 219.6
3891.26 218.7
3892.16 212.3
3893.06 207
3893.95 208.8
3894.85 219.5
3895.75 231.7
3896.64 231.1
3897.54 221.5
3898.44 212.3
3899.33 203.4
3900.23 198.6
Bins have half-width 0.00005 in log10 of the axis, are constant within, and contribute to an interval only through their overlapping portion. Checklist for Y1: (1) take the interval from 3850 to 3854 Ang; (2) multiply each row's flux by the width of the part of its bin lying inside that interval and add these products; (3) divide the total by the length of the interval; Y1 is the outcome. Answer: 139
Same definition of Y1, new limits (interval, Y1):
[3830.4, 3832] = 183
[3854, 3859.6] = 210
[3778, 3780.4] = 147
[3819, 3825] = 174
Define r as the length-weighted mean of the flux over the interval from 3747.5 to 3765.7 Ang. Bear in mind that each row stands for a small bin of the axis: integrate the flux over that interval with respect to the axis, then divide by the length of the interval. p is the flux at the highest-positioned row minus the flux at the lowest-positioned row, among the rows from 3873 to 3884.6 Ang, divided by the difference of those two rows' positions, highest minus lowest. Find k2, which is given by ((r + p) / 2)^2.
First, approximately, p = -0.5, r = 164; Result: 6704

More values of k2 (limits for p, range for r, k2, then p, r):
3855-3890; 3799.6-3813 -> 7737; 0.0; 176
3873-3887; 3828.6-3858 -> 7694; 0.2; 175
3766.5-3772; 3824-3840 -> 8163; 3.0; 178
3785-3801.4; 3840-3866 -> 8713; -0.6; 187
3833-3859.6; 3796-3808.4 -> 6885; 2.5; 163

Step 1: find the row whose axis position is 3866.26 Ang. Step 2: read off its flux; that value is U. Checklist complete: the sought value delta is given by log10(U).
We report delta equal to 2.32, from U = 208.6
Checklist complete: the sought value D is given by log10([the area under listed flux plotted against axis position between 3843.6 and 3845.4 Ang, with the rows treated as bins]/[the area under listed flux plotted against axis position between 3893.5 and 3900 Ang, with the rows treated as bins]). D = -0.59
